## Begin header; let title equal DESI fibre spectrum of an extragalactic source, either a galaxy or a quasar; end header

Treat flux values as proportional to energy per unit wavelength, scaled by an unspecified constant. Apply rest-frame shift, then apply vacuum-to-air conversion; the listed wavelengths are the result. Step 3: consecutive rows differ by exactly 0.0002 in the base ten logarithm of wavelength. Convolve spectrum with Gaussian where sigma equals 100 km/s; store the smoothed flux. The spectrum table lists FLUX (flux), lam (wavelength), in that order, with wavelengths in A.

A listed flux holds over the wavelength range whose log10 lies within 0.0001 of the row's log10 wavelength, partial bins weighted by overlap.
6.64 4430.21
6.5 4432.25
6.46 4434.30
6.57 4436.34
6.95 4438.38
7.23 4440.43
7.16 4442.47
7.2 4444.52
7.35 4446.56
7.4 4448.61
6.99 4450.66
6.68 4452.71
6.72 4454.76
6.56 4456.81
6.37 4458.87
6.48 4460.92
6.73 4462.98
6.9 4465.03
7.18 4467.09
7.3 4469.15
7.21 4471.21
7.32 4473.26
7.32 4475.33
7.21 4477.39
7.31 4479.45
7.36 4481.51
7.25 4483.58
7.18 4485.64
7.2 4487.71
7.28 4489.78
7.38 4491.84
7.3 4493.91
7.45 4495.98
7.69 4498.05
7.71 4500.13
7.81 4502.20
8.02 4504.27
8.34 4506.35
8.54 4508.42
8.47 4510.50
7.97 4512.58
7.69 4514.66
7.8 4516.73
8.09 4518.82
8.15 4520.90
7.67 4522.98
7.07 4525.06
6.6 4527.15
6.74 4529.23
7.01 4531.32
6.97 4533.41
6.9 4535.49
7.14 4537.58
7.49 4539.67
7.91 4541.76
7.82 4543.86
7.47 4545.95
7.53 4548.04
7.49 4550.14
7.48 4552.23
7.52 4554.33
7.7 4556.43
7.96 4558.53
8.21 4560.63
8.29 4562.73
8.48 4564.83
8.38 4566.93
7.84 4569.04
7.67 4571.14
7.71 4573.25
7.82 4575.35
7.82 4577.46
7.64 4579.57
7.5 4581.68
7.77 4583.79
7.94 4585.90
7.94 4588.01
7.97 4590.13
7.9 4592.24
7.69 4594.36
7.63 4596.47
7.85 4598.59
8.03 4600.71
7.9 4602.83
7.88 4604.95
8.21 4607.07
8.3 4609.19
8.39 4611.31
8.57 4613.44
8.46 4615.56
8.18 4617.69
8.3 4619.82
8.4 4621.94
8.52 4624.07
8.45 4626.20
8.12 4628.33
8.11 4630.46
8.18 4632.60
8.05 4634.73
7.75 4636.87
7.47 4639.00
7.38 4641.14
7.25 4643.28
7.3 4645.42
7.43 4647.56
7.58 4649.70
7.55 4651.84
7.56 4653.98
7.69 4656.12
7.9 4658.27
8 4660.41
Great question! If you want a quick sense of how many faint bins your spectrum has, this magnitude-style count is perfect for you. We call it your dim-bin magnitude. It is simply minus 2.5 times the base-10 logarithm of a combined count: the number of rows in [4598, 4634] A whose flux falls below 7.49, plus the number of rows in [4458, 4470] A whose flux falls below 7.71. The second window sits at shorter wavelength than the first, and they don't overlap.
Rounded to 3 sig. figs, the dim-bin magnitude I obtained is -1.95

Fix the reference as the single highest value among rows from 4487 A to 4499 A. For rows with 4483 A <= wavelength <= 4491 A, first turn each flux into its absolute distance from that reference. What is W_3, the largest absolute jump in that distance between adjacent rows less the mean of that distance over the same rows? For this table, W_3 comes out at -0.38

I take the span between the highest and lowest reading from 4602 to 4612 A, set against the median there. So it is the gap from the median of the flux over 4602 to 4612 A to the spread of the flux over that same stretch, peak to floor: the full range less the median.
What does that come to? -7.7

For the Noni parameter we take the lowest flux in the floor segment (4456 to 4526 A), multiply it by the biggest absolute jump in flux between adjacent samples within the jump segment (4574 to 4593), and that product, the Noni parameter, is 1.7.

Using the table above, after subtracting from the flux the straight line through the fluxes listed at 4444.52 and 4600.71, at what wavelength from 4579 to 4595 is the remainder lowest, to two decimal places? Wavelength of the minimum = 4581.68 A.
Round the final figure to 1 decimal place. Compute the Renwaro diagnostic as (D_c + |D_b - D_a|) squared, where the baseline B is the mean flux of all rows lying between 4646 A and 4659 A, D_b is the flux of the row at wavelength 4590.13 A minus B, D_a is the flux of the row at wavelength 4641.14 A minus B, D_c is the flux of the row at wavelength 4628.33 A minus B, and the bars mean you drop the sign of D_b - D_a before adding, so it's 1.2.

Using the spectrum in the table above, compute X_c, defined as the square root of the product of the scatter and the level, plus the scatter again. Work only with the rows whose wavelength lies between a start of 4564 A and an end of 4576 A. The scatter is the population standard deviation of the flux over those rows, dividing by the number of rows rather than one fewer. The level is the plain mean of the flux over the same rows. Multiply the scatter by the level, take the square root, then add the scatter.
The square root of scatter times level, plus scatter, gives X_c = 1.93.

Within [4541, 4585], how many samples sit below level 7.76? 10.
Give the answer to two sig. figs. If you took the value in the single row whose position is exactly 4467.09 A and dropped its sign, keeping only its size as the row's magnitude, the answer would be 7.2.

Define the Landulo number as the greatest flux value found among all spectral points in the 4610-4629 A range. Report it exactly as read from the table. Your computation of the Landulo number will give 8.57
